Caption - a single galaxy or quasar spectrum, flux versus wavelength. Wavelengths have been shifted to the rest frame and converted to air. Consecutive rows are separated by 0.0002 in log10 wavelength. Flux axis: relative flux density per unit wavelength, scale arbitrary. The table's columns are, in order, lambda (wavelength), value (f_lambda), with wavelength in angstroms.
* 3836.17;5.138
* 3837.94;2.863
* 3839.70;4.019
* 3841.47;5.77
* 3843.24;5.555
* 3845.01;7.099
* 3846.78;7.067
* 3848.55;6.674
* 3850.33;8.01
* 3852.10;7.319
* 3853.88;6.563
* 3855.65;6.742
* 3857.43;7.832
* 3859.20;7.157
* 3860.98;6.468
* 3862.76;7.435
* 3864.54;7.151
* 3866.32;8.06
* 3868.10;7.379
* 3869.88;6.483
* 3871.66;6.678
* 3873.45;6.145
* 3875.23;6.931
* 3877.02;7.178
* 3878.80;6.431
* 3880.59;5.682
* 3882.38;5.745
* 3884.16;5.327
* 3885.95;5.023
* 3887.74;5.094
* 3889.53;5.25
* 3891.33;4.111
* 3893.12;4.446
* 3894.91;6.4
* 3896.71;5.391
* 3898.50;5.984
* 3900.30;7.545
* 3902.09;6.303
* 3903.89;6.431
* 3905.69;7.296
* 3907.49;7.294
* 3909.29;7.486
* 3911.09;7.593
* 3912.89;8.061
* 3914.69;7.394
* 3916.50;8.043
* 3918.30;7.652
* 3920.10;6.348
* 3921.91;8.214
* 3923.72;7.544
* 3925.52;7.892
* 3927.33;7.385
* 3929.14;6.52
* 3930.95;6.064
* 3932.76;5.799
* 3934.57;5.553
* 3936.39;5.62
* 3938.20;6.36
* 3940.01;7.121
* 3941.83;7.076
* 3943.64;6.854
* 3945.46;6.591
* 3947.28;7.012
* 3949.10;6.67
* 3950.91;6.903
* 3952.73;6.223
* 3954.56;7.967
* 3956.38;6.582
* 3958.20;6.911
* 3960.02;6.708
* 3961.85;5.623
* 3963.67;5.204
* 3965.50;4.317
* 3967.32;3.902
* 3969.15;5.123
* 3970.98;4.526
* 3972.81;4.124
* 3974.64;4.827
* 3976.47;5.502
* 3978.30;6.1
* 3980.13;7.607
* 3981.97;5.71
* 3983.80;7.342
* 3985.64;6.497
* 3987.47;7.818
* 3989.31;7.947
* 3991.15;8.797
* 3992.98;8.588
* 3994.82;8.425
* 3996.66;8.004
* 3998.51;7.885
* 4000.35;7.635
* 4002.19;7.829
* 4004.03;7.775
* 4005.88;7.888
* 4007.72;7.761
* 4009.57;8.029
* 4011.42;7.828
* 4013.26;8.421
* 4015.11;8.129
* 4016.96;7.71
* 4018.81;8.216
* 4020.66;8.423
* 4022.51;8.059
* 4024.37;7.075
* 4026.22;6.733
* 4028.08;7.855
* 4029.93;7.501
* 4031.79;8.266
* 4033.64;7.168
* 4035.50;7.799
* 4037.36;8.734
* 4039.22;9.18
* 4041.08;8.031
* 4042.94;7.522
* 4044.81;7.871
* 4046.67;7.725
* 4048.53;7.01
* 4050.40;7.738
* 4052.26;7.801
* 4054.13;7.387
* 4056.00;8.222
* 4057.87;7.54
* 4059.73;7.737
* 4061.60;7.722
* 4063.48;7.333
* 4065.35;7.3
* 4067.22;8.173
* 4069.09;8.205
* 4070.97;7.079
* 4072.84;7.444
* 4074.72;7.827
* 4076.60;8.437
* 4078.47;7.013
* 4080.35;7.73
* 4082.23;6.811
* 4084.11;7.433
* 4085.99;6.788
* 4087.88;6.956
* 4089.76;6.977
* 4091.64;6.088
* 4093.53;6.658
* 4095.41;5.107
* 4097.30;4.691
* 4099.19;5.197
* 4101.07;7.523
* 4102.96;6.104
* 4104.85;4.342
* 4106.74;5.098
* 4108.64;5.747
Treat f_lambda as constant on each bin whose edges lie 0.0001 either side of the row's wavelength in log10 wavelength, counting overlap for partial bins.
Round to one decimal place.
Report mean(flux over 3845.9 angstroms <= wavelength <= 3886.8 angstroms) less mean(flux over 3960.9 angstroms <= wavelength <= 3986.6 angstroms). 1.3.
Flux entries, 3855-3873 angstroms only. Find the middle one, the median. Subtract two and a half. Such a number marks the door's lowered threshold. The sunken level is 4.65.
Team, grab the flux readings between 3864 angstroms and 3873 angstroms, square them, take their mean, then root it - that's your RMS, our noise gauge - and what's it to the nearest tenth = 7.2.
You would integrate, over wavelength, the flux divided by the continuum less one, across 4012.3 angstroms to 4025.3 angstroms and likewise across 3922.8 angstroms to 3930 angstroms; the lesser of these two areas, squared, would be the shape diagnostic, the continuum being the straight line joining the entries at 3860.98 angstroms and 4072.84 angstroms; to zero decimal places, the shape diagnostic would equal 0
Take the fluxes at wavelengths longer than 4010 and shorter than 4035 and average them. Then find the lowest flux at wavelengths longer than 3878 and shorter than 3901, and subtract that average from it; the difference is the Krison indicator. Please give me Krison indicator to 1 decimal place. -3.7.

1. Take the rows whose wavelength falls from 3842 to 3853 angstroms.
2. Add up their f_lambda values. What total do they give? 41.7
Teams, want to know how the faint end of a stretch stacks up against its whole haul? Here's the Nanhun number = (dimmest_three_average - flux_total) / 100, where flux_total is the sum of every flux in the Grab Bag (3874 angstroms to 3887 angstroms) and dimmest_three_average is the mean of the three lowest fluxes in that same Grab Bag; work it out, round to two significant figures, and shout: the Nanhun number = -0.37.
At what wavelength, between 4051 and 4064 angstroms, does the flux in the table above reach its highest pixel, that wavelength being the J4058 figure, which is 4056.00 angstroms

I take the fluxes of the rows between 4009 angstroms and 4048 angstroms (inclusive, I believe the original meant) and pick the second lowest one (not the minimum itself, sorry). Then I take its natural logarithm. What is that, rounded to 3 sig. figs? 1.96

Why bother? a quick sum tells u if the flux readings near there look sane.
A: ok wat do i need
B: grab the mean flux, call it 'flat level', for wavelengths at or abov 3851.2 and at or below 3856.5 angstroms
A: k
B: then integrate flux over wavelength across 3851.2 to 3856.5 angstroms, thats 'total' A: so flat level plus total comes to 43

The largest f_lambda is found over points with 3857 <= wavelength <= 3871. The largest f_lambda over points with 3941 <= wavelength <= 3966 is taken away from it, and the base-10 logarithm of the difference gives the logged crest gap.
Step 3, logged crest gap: -1.03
